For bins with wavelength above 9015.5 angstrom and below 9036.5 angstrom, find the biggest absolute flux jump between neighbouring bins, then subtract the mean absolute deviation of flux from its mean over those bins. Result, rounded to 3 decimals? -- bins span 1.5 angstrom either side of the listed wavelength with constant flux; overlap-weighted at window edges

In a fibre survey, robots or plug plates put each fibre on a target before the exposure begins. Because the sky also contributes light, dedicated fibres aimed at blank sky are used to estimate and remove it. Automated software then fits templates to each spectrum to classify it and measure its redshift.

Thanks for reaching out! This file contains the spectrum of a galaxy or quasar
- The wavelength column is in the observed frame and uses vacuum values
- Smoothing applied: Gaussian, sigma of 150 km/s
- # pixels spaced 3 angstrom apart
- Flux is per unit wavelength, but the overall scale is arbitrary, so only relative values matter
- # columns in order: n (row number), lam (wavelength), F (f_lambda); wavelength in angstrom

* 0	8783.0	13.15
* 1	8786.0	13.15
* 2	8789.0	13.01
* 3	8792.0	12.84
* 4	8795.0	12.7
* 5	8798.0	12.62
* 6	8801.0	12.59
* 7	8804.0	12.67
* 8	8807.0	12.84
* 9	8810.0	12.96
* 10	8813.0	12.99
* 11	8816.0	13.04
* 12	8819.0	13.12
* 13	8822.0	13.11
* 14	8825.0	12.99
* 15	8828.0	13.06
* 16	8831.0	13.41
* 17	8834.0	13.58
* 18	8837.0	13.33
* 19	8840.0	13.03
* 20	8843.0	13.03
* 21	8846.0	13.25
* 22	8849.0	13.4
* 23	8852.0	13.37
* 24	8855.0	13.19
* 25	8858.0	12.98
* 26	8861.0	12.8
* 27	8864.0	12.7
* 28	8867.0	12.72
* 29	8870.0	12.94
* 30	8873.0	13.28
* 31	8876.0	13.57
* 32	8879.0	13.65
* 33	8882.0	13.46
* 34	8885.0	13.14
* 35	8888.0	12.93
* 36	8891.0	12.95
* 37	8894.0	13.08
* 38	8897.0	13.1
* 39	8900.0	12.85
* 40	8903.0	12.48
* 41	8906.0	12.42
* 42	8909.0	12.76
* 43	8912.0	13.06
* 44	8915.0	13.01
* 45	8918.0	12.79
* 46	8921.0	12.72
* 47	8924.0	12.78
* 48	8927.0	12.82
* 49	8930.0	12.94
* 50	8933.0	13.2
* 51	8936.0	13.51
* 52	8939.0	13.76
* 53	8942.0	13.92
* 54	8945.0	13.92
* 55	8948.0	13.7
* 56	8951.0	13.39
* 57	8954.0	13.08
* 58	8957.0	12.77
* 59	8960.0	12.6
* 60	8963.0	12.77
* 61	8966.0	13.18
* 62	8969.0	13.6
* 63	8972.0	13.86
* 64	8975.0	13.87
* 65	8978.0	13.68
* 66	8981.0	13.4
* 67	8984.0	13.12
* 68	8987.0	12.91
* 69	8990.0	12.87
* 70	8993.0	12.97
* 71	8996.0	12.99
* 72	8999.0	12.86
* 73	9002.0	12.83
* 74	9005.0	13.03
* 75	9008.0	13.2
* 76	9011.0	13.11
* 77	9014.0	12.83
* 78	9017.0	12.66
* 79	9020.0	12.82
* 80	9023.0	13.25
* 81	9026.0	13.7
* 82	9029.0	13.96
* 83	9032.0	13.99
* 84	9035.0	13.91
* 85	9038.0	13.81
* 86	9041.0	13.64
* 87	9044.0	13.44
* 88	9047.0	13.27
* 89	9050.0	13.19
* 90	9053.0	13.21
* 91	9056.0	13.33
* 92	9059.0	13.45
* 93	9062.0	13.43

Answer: -0.030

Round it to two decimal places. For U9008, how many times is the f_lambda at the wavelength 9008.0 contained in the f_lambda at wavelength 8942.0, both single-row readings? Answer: 1.05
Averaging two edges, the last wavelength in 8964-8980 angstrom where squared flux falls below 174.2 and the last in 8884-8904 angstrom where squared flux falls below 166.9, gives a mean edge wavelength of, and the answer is 8934.5 angstrom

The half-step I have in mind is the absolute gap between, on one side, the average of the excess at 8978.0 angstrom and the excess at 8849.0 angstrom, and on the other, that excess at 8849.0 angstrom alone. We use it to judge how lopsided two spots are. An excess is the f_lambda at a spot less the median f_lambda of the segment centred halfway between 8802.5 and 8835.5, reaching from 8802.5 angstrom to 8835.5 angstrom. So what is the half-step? 0.14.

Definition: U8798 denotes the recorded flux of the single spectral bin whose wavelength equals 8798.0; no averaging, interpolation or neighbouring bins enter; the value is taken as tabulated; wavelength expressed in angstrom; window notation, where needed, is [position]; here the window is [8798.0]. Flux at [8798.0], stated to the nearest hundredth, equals 12.62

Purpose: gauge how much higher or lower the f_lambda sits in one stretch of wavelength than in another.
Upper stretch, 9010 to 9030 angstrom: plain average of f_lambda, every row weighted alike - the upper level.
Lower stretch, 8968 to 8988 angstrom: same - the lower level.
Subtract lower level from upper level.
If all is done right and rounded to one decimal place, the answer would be -0.3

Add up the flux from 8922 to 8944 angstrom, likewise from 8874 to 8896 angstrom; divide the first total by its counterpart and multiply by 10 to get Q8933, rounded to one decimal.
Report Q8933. 10.0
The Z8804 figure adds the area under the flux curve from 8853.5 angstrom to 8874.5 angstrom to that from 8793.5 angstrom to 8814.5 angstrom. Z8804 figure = 540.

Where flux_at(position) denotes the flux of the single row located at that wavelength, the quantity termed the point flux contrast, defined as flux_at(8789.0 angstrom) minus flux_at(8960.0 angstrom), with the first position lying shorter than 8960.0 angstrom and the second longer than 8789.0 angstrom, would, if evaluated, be 0.4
